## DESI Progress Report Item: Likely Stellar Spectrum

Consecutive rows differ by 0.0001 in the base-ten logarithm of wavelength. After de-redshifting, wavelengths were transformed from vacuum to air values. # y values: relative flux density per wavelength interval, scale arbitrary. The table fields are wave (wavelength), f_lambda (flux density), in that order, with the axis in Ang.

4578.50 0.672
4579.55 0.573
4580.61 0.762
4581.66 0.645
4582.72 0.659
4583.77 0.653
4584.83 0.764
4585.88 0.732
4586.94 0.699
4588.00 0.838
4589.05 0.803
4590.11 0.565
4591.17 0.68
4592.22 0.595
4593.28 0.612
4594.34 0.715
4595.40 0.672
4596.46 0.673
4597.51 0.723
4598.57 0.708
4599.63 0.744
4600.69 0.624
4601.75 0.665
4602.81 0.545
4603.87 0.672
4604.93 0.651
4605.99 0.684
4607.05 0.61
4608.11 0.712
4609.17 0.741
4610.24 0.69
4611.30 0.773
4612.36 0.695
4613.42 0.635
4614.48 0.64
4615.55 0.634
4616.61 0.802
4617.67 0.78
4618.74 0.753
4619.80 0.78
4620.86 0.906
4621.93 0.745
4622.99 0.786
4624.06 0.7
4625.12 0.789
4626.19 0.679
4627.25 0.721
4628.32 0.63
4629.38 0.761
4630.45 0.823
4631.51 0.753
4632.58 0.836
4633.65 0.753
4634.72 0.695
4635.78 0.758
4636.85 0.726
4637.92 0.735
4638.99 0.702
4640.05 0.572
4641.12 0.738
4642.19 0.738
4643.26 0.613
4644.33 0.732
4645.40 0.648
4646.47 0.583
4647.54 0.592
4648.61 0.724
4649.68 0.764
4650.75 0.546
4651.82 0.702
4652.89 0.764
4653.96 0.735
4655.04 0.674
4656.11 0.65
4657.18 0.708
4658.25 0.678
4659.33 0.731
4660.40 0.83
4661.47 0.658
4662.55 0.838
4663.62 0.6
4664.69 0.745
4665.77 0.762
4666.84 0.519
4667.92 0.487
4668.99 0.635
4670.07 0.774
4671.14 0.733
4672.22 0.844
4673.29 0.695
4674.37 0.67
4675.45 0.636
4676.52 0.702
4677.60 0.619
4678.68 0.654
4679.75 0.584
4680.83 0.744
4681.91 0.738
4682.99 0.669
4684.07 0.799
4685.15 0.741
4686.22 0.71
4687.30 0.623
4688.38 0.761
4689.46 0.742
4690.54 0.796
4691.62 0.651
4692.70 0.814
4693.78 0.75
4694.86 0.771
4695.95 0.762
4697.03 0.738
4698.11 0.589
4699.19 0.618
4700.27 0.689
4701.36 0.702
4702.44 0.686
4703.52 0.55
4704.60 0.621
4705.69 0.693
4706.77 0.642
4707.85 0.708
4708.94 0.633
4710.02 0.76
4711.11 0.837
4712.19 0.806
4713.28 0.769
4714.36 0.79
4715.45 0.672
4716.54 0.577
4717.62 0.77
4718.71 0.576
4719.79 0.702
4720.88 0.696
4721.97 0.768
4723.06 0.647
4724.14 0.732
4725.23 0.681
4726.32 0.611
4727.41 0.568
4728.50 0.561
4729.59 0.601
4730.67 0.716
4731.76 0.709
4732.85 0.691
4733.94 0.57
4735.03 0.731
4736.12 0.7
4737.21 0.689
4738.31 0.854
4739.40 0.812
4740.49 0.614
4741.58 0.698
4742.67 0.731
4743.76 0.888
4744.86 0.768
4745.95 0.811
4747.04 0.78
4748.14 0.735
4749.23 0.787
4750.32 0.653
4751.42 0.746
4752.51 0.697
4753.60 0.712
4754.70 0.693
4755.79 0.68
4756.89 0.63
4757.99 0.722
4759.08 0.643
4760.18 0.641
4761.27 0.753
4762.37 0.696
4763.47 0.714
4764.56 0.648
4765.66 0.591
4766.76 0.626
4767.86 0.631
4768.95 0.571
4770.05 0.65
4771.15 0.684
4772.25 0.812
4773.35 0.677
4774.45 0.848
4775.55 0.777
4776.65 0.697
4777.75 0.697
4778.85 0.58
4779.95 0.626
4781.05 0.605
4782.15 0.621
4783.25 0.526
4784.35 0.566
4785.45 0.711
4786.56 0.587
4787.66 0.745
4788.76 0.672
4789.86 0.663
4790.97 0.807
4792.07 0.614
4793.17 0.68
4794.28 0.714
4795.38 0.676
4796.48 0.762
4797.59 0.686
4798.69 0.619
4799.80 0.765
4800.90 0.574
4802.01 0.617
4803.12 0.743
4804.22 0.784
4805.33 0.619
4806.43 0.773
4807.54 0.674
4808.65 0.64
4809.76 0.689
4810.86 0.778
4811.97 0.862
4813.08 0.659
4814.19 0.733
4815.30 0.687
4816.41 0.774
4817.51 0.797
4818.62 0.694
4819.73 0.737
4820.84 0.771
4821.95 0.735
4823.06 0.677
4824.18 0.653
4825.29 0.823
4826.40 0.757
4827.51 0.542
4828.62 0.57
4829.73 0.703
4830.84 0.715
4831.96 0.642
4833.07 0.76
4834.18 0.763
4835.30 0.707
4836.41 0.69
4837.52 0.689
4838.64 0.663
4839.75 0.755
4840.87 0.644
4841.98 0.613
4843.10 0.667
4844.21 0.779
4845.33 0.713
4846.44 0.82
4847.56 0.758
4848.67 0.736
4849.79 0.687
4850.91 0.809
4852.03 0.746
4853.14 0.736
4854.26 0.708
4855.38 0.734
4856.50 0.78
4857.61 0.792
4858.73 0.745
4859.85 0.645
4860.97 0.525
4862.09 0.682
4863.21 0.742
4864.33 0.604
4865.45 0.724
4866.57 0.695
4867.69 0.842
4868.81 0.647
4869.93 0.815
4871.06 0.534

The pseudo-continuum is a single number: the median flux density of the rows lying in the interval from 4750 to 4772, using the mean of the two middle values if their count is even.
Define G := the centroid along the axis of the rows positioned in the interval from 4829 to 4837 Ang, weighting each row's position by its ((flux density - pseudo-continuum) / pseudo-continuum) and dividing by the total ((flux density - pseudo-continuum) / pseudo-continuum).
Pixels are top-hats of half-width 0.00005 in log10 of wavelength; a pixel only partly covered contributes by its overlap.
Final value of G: 4833.3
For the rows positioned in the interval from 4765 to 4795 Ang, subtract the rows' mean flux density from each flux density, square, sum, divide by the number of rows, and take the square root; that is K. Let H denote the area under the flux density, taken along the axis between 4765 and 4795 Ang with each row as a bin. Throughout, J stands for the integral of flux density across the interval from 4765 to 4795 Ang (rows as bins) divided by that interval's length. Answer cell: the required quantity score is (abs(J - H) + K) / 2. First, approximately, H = 20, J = 0.666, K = 0.080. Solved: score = 9.7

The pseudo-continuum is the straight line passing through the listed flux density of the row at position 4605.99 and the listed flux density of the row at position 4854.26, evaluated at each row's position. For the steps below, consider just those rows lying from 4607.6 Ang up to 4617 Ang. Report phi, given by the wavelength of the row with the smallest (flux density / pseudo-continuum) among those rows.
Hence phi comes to 4615.55 Ang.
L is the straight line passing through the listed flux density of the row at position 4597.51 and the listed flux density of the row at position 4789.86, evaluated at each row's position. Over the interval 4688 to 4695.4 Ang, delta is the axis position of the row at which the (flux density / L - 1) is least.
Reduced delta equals 4691.62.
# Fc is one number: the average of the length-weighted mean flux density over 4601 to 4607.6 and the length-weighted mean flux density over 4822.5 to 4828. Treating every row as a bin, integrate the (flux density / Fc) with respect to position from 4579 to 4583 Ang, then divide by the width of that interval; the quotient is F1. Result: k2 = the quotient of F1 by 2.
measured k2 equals 0.496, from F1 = 0.99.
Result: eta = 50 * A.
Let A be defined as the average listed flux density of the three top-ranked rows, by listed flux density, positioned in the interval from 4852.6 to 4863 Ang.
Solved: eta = 38.6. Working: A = 0.772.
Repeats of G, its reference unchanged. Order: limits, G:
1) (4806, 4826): 4816.3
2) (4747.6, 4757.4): 4750.2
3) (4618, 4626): 4621.7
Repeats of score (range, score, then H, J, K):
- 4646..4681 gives 11.7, 24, 0.684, 0.087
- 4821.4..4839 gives 5.8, 12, 0.693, 0.069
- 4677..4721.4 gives 15.3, 31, 0.701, 0.074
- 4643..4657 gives 4.4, 9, 0.673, 0.070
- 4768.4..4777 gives 2.8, 6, 0.715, 0.086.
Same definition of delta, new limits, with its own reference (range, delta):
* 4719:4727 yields 4726.32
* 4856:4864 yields 4860.97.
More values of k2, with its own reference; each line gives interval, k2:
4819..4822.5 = 0.560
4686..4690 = 0.533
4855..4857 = 0.570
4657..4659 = 0.521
